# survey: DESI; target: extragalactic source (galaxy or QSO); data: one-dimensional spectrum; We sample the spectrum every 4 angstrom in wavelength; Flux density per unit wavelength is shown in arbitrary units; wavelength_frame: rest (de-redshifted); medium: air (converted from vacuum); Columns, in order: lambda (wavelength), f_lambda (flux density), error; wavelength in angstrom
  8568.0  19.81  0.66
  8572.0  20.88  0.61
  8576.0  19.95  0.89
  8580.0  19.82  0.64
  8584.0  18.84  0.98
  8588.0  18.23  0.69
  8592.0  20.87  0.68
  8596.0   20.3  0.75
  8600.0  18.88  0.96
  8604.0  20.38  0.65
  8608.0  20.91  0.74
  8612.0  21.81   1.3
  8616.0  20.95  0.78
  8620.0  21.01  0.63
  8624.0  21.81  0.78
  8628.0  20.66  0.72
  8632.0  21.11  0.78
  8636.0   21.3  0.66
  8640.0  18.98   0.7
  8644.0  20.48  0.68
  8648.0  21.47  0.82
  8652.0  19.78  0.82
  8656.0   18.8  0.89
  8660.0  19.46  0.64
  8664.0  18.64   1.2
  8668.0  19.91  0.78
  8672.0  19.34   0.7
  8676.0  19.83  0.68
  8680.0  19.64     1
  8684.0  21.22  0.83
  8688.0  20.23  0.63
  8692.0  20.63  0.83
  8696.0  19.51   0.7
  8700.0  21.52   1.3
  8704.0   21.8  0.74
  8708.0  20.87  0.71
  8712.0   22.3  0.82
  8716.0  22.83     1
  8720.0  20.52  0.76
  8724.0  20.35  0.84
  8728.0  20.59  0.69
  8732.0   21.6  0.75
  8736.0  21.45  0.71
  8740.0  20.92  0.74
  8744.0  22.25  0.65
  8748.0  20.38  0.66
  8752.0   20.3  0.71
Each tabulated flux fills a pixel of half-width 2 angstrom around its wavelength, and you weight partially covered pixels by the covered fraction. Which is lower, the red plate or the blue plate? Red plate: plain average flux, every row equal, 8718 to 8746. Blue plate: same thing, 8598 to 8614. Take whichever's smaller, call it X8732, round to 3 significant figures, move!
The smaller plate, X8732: 20.5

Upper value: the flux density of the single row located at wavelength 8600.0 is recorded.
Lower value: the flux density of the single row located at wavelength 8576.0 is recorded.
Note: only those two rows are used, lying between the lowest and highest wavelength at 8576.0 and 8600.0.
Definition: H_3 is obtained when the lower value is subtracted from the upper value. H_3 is -1.1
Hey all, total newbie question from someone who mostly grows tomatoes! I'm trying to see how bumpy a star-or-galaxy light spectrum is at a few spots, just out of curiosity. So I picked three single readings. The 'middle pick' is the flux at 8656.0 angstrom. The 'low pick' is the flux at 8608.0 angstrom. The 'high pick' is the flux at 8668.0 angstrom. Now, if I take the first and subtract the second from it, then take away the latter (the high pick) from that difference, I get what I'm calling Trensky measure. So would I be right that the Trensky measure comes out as -22.0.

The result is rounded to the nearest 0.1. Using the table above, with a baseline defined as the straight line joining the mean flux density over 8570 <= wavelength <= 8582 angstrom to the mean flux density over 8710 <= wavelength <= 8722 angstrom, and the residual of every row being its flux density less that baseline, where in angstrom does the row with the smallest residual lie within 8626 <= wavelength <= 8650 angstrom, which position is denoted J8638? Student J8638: 8640.0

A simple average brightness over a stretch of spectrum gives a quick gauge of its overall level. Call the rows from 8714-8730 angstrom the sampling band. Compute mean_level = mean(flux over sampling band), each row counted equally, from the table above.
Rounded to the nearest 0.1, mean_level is 21.1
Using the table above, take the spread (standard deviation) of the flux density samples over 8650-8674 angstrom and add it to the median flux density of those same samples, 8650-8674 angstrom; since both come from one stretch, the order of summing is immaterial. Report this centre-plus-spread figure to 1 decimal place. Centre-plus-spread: 19.9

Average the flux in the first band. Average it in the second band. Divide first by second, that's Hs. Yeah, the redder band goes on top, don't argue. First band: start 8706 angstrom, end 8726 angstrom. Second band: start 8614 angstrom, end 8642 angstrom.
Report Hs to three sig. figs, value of 1.03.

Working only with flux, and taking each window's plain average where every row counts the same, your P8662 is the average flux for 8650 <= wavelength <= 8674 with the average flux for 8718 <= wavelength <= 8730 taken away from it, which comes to -1.2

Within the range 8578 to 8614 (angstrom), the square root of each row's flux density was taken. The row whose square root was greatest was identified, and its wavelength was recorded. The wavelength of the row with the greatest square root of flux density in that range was 8612.0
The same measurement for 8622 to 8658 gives 8624.0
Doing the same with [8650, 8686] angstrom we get 8684.0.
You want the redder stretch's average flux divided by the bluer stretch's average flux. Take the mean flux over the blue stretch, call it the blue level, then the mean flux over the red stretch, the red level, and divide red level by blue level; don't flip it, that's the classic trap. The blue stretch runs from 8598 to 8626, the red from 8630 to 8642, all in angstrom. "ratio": 0.983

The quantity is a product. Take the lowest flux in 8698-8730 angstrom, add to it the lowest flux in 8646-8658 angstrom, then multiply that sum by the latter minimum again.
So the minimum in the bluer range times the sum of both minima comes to 736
